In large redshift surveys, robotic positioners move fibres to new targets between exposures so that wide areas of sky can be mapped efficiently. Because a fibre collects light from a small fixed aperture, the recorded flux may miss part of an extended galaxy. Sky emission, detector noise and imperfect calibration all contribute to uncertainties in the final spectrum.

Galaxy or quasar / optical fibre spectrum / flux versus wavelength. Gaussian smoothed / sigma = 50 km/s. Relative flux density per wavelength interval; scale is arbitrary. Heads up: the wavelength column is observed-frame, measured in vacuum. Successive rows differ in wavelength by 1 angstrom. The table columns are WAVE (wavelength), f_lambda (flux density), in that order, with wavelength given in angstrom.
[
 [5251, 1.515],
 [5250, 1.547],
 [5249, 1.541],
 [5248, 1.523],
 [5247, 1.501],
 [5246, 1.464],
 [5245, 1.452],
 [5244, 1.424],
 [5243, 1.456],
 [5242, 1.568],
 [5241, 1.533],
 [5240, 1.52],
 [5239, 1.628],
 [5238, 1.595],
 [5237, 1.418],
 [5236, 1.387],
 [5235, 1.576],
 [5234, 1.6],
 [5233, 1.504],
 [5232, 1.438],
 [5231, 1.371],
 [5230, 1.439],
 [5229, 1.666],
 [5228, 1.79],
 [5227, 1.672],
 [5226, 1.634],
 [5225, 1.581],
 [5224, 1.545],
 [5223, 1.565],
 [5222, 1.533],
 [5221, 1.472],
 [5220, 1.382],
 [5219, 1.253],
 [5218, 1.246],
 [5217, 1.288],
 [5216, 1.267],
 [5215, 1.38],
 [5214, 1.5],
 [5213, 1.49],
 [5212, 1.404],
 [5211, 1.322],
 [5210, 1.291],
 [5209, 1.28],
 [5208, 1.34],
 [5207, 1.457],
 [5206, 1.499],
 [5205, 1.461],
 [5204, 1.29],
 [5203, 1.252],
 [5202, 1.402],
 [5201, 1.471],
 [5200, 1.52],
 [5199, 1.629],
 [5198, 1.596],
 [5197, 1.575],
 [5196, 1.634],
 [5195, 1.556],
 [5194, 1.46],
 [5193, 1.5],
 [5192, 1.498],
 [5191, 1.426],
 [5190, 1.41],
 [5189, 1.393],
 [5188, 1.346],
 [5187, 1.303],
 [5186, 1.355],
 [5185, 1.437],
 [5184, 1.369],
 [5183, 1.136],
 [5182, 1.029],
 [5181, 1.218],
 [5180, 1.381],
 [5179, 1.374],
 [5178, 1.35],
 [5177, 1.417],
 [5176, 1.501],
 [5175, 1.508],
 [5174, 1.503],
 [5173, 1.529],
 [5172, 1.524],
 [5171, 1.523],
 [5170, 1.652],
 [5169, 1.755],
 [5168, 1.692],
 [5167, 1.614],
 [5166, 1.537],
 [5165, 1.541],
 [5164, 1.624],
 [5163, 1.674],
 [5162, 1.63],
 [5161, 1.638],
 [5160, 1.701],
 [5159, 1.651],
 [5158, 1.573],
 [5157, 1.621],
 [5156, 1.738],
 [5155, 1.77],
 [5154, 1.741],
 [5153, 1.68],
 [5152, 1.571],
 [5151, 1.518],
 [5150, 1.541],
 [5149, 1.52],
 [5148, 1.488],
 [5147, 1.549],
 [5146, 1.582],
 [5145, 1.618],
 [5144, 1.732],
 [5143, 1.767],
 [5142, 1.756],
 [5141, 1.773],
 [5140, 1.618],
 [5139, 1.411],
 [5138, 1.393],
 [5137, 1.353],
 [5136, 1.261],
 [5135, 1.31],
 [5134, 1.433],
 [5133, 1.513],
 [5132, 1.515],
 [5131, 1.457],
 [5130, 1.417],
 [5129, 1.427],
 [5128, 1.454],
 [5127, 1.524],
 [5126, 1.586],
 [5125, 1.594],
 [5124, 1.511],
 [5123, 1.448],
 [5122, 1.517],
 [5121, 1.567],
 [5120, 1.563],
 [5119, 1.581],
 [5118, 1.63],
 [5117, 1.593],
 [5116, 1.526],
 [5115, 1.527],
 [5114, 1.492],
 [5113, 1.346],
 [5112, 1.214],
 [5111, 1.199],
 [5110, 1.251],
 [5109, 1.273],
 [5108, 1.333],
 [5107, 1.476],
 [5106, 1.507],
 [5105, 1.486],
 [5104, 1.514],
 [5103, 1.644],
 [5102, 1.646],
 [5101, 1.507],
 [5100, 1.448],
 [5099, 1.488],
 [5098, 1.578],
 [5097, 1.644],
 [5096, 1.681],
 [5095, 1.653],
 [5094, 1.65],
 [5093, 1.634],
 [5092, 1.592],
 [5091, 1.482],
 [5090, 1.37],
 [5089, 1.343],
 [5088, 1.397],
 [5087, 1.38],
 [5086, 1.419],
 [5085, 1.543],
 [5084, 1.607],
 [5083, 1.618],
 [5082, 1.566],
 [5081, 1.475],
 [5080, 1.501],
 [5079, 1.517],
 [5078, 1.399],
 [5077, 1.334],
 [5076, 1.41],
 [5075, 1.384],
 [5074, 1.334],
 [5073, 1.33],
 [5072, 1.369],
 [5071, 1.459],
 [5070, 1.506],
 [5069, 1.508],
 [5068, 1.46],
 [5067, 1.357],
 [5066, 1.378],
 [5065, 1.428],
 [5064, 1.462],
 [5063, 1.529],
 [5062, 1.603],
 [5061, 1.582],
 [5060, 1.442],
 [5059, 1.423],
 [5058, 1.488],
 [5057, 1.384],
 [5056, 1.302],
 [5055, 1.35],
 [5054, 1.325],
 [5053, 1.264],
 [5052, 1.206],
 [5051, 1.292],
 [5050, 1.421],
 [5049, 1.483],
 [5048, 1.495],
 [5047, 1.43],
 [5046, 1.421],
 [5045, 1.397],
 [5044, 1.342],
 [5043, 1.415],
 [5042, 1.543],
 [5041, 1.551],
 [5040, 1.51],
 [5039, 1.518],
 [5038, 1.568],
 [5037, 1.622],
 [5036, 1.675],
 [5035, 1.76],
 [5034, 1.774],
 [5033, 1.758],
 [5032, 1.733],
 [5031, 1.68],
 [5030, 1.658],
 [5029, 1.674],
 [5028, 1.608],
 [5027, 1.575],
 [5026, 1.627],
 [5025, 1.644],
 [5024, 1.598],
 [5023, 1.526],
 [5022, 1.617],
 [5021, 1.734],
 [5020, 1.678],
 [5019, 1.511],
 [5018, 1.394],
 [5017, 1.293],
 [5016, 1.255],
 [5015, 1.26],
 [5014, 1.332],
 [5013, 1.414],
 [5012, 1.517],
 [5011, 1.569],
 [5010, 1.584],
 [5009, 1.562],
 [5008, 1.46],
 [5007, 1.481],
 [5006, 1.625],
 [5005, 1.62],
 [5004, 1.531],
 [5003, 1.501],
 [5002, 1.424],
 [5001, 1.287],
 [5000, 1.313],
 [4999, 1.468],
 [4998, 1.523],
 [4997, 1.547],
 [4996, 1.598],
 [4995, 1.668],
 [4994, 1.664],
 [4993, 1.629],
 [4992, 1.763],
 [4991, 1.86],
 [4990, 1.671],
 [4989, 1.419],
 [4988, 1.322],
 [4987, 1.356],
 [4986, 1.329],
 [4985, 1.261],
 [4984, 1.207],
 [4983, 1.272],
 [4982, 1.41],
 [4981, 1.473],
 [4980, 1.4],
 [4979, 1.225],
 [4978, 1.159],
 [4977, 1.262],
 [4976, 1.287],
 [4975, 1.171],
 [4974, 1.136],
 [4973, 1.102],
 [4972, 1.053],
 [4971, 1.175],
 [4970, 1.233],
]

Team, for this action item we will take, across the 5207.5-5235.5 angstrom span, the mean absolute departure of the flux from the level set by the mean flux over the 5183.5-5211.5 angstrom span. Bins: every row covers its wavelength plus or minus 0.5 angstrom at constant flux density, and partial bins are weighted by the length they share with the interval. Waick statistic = 0.12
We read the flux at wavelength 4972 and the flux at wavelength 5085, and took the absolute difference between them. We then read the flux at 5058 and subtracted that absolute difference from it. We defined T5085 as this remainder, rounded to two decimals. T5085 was 1.00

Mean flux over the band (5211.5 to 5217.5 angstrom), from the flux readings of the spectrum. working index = 1.39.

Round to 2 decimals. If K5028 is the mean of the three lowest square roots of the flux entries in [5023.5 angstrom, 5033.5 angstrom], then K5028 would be 1.26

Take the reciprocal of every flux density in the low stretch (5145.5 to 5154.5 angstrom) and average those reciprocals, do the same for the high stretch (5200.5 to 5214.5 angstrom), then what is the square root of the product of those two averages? 0.678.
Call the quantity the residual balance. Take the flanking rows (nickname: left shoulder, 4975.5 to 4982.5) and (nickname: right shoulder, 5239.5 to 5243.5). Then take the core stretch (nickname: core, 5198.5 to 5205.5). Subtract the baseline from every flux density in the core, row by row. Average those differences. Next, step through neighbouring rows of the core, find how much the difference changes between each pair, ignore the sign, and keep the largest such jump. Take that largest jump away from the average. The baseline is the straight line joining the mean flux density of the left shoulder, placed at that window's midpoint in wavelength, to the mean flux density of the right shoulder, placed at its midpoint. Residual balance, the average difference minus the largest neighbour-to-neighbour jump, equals -0.23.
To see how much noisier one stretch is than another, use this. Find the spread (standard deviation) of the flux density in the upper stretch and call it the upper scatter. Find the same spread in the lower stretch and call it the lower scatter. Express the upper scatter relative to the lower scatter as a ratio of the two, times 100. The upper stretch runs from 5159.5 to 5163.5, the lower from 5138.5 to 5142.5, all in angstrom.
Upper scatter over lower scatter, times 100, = 20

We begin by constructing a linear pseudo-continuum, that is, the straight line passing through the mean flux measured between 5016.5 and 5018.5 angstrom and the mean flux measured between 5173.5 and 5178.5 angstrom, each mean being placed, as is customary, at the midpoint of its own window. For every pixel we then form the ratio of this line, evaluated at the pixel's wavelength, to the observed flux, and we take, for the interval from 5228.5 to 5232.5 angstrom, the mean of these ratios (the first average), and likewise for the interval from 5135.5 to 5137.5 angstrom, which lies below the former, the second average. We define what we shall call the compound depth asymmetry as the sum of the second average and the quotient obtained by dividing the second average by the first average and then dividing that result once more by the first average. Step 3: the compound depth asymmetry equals 2.15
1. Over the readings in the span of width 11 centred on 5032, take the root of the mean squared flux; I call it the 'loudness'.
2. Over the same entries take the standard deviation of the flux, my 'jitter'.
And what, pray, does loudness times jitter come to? 0.11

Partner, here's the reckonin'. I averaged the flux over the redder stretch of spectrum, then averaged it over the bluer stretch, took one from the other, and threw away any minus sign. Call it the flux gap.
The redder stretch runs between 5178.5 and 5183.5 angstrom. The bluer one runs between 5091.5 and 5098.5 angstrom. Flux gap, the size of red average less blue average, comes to 0.41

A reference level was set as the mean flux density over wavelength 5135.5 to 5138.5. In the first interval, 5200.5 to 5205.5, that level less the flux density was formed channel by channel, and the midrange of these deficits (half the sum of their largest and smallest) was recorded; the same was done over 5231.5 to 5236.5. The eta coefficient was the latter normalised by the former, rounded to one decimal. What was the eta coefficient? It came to 6.1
